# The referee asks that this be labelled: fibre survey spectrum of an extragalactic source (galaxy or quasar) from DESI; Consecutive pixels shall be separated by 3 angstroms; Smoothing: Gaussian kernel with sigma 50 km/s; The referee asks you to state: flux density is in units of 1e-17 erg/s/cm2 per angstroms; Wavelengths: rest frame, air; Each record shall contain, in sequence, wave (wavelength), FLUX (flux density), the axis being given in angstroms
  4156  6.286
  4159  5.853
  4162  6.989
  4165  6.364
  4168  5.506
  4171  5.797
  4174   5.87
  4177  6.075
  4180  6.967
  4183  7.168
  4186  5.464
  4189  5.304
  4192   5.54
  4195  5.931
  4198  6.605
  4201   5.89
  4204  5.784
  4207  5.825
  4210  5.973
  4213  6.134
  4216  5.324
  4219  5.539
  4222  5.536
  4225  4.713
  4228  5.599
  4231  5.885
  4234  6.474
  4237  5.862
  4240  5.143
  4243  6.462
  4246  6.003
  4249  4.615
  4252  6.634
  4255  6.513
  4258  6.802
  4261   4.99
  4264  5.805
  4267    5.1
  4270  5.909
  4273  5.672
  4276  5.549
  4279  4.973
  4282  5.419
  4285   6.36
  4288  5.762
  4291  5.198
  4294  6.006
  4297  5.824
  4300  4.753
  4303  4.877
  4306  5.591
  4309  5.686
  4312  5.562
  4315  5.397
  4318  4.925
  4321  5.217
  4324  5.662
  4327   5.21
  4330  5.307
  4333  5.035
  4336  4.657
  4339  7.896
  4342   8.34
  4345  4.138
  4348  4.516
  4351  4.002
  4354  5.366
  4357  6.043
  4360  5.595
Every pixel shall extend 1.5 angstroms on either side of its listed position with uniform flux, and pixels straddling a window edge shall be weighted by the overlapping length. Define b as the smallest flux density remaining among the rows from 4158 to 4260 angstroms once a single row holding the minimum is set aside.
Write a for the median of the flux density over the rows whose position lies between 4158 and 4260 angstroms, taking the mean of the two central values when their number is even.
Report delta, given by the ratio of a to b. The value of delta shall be 1.25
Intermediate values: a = 5.9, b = 4.713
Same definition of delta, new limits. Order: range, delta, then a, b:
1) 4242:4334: 1.17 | 5.6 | 4.753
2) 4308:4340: 1.08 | 5.3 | 4.925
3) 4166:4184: 1.03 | 6.0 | 5.797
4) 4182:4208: 1.07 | 5.8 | 5.464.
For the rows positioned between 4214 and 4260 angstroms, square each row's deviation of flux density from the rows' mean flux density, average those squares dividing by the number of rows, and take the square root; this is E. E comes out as 0.66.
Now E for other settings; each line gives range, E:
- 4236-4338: 0.57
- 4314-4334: 0.22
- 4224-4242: 0.56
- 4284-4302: 0.53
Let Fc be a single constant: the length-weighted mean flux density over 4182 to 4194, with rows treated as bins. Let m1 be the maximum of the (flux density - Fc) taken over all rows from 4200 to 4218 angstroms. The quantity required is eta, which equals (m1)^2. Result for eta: 0.10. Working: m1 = 0.32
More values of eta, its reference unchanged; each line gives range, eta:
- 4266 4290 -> 0.29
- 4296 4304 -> 0.00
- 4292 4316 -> 0.04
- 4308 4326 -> 0.02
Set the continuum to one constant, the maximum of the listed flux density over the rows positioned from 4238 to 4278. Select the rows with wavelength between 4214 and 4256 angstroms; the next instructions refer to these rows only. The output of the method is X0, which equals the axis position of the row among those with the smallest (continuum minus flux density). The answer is 4252 angstroms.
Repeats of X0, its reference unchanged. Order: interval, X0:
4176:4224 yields 4183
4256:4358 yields 4342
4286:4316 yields 4294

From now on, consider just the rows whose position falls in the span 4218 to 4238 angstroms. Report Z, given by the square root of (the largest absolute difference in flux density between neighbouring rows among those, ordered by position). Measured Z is 0.94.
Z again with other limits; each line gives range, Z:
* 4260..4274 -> 0.90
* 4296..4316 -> 1.03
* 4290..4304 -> 1.03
